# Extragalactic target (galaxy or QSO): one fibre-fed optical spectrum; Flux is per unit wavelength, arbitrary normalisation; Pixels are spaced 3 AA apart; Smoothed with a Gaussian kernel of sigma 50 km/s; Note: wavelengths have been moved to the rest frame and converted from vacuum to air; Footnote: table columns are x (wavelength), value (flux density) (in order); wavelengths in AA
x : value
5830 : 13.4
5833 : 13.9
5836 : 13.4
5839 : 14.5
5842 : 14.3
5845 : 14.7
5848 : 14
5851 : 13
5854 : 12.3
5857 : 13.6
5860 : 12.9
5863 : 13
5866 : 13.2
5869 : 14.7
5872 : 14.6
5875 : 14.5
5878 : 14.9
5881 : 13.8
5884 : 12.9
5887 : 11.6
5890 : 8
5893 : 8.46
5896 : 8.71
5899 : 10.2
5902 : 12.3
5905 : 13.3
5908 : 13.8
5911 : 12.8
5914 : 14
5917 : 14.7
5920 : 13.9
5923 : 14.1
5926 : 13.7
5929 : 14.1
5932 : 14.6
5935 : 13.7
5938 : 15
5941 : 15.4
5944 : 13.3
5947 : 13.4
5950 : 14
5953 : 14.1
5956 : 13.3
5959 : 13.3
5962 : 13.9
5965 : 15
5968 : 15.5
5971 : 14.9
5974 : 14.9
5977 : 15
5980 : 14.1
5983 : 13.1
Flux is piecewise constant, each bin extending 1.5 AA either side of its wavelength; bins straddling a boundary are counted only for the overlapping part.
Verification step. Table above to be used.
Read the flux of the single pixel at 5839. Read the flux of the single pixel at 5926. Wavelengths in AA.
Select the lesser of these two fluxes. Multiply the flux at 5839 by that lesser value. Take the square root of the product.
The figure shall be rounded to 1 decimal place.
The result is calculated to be 14.1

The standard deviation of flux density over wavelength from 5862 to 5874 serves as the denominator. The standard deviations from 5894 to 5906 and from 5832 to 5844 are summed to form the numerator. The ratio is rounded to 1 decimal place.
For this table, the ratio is 2.8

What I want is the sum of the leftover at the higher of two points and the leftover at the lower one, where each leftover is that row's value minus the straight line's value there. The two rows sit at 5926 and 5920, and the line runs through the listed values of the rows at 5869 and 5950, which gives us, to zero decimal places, -1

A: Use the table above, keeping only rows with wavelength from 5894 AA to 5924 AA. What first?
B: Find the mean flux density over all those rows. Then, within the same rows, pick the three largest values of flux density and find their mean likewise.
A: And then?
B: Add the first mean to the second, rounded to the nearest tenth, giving 27.0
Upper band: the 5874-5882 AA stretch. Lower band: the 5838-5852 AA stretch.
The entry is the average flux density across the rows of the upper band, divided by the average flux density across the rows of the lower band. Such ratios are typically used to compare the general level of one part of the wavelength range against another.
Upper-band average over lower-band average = 1.02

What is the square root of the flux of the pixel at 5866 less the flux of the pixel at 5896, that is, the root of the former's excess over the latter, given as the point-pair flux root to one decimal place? 2.1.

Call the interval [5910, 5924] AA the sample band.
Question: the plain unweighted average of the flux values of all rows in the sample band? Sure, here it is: 13.9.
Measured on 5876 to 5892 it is 12.2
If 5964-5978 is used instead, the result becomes 15.1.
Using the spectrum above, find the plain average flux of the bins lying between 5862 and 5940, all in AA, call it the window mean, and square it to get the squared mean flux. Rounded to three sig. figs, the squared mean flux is 170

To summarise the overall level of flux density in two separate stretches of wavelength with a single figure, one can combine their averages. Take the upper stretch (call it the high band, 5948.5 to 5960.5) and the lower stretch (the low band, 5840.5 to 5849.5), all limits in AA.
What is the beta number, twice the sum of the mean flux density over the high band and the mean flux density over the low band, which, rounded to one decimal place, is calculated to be 56.0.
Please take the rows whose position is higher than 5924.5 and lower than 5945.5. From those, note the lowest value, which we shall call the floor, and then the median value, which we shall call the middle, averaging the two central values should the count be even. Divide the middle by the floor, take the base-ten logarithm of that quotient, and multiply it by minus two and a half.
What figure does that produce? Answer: -0.063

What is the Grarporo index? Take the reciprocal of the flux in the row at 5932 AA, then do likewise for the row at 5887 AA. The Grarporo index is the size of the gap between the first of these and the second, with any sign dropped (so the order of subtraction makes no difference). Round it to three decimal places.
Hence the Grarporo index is 0.018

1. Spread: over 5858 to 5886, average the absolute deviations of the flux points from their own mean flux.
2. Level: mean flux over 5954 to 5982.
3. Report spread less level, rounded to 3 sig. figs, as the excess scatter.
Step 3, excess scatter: -13.7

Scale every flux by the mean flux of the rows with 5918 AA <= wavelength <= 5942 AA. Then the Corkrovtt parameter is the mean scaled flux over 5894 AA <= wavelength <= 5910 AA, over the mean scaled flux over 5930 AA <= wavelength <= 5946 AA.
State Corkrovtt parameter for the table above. 0.81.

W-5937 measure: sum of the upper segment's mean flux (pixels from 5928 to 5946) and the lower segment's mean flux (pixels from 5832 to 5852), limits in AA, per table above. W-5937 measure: 28.3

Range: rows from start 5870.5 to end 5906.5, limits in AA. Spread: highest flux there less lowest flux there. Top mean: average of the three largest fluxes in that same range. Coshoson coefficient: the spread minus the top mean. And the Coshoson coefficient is -8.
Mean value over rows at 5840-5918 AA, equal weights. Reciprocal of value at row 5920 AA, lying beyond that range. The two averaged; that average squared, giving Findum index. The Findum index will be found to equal 41.8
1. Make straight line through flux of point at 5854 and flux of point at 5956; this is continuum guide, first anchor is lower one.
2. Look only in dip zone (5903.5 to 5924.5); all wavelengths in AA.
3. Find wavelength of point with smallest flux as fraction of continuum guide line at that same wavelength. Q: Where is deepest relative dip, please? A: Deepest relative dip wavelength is 5911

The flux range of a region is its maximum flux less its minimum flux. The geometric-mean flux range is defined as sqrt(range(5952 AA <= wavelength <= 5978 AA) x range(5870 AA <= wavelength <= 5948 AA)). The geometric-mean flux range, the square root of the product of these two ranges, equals 4.0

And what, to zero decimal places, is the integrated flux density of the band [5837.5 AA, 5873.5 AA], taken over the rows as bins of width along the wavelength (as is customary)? 494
